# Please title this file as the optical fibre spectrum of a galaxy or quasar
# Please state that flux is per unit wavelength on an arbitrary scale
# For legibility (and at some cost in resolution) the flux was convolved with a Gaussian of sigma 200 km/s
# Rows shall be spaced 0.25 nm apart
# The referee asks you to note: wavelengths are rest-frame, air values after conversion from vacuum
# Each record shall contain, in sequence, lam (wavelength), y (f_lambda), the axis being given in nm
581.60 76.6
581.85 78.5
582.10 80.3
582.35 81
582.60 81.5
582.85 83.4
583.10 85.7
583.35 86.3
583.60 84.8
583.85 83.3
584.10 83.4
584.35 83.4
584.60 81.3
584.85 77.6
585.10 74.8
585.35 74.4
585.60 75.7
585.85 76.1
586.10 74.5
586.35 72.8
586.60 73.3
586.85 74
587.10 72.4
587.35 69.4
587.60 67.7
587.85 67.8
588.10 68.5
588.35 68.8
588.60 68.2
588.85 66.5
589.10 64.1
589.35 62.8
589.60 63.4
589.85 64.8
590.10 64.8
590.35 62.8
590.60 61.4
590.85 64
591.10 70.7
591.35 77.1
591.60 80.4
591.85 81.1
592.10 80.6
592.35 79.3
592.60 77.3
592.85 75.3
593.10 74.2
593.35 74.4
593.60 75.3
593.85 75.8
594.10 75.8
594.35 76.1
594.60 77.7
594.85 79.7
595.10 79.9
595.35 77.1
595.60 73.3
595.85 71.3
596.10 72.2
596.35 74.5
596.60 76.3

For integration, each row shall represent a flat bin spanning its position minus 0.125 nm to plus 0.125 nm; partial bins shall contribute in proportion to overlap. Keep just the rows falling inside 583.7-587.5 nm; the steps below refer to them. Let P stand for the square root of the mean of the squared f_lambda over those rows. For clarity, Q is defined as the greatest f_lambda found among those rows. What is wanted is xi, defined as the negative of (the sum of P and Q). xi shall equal -160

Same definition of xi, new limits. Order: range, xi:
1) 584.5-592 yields -152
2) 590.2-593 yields -155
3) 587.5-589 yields -137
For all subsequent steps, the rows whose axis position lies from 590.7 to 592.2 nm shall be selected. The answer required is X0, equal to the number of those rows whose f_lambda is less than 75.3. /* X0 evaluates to 2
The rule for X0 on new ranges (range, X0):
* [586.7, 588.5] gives 7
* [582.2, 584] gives 0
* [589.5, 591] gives 6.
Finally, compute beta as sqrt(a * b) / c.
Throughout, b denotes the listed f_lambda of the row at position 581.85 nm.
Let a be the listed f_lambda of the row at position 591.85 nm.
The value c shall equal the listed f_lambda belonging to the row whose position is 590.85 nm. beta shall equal 1.25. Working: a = 81.1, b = 78.5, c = 64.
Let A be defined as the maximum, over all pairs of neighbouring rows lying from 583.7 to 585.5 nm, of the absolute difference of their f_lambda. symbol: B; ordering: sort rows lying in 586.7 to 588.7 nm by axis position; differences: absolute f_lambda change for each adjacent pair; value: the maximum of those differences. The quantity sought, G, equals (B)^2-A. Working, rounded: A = 3.7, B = 3.00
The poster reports 5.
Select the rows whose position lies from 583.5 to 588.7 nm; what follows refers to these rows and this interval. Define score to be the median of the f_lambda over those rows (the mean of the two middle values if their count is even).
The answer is 74.4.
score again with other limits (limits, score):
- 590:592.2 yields 70.7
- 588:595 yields 74.3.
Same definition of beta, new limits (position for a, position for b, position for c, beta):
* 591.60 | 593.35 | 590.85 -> 1.21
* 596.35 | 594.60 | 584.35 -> 0.91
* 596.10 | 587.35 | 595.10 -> 0.89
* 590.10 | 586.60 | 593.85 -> 0.91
